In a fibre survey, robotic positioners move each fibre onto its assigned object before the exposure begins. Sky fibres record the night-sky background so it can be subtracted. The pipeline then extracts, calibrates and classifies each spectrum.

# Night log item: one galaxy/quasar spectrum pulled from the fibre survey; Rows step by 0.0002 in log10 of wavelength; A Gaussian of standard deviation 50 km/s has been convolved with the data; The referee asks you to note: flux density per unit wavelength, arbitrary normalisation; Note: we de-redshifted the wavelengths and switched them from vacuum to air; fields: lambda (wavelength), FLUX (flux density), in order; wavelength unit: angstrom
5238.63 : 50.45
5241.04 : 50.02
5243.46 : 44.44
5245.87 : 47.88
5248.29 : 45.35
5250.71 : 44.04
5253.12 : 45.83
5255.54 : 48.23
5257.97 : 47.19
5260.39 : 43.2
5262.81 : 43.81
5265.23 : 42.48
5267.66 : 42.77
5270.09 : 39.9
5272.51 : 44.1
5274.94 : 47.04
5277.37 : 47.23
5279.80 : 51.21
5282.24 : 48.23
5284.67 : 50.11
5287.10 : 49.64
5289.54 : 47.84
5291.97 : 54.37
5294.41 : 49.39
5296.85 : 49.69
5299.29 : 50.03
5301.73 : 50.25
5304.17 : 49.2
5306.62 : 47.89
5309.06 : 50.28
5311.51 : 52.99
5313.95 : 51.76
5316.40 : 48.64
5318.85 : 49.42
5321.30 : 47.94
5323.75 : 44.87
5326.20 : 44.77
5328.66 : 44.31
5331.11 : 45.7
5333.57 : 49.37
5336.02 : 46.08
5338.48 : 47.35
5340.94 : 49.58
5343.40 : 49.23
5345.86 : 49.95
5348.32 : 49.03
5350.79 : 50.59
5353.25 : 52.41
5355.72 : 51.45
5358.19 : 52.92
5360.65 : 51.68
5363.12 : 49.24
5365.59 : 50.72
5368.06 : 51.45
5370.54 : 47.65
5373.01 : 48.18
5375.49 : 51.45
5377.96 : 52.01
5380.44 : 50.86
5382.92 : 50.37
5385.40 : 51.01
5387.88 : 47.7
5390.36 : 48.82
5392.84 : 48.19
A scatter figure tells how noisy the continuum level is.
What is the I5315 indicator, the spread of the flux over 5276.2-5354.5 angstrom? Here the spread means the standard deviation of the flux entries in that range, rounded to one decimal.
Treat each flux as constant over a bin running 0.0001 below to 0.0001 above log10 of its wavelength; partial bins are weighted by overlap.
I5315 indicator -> 2.3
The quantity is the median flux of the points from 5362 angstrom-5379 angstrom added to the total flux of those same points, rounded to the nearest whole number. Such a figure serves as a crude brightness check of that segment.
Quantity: 401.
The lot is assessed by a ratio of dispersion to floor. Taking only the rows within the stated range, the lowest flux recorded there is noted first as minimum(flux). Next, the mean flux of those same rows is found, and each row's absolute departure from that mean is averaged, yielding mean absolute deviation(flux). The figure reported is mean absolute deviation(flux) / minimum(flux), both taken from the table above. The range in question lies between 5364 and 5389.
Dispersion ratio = 0.03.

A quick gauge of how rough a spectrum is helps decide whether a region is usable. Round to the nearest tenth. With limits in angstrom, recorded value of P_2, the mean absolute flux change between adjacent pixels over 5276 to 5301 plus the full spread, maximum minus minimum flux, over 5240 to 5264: 9.4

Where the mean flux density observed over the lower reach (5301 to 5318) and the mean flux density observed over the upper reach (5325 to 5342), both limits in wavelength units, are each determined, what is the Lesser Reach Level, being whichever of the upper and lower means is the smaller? 46.7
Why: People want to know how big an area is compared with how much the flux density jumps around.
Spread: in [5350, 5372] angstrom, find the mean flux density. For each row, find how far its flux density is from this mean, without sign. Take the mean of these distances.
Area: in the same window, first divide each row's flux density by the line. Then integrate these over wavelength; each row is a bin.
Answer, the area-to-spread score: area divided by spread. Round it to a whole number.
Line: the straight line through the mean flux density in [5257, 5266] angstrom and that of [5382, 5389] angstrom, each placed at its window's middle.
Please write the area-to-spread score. 19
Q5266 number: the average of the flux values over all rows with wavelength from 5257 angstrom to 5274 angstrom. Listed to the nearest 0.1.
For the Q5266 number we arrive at 43.4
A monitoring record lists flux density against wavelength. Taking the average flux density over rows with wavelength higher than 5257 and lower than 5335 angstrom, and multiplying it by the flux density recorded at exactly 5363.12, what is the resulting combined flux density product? 2348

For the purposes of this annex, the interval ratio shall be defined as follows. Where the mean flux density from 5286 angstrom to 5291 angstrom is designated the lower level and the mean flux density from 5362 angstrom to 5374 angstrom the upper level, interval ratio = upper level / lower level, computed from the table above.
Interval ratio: 1.01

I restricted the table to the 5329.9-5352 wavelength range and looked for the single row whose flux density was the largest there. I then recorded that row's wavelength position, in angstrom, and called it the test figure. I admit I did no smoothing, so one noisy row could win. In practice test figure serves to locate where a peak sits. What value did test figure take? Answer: 5350.79 angstrom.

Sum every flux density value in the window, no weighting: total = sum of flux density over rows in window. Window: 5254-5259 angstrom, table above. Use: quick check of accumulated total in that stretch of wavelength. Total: 95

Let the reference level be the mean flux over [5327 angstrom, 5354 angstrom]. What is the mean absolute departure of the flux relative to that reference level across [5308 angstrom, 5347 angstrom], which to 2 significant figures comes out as 2.1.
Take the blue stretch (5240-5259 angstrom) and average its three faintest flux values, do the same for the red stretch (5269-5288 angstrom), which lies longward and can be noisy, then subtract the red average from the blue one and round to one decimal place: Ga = 0.9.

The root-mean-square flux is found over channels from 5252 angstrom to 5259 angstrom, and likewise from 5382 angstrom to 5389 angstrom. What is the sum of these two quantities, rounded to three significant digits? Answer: 96.8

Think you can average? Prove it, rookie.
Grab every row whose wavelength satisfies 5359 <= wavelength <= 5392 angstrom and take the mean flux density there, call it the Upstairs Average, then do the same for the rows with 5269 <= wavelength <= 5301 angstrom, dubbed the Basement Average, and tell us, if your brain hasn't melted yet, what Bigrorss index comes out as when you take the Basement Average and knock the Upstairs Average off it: -1.7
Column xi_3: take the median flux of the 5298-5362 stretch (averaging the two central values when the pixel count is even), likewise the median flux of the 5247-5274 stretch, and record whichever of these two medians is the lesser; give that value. 44.0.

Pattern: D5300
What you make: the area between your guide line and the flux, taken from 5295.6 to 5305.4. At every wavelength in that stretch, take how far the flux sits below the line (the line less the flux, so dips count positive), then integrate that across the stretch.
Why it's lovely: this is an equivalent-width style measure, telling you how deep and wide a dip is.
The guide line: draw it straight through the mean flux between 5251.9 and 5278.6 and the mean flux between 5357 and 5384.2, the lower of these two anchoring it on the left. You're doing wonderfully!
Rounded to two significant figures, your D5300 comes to -30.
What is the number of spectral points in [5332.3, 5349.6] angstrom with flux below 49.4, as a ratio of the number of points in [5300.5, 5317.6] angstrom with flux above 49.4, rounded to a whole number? 1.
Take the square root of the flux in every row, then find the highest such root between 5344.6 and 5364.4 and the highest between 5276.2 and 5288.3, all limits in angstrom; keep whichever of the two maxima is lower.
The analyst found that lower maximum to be 7.16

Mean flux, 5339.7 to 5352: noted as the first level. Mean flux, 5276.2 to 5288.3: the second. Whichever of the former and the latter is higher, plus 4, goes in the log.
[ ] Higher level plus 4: 53.7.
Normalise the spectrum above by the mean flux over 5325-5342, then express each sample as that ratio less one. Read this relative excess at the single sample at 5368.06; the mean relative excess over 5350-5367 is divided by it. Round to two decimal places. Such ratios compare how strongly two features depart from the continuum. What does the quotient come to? 0.97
